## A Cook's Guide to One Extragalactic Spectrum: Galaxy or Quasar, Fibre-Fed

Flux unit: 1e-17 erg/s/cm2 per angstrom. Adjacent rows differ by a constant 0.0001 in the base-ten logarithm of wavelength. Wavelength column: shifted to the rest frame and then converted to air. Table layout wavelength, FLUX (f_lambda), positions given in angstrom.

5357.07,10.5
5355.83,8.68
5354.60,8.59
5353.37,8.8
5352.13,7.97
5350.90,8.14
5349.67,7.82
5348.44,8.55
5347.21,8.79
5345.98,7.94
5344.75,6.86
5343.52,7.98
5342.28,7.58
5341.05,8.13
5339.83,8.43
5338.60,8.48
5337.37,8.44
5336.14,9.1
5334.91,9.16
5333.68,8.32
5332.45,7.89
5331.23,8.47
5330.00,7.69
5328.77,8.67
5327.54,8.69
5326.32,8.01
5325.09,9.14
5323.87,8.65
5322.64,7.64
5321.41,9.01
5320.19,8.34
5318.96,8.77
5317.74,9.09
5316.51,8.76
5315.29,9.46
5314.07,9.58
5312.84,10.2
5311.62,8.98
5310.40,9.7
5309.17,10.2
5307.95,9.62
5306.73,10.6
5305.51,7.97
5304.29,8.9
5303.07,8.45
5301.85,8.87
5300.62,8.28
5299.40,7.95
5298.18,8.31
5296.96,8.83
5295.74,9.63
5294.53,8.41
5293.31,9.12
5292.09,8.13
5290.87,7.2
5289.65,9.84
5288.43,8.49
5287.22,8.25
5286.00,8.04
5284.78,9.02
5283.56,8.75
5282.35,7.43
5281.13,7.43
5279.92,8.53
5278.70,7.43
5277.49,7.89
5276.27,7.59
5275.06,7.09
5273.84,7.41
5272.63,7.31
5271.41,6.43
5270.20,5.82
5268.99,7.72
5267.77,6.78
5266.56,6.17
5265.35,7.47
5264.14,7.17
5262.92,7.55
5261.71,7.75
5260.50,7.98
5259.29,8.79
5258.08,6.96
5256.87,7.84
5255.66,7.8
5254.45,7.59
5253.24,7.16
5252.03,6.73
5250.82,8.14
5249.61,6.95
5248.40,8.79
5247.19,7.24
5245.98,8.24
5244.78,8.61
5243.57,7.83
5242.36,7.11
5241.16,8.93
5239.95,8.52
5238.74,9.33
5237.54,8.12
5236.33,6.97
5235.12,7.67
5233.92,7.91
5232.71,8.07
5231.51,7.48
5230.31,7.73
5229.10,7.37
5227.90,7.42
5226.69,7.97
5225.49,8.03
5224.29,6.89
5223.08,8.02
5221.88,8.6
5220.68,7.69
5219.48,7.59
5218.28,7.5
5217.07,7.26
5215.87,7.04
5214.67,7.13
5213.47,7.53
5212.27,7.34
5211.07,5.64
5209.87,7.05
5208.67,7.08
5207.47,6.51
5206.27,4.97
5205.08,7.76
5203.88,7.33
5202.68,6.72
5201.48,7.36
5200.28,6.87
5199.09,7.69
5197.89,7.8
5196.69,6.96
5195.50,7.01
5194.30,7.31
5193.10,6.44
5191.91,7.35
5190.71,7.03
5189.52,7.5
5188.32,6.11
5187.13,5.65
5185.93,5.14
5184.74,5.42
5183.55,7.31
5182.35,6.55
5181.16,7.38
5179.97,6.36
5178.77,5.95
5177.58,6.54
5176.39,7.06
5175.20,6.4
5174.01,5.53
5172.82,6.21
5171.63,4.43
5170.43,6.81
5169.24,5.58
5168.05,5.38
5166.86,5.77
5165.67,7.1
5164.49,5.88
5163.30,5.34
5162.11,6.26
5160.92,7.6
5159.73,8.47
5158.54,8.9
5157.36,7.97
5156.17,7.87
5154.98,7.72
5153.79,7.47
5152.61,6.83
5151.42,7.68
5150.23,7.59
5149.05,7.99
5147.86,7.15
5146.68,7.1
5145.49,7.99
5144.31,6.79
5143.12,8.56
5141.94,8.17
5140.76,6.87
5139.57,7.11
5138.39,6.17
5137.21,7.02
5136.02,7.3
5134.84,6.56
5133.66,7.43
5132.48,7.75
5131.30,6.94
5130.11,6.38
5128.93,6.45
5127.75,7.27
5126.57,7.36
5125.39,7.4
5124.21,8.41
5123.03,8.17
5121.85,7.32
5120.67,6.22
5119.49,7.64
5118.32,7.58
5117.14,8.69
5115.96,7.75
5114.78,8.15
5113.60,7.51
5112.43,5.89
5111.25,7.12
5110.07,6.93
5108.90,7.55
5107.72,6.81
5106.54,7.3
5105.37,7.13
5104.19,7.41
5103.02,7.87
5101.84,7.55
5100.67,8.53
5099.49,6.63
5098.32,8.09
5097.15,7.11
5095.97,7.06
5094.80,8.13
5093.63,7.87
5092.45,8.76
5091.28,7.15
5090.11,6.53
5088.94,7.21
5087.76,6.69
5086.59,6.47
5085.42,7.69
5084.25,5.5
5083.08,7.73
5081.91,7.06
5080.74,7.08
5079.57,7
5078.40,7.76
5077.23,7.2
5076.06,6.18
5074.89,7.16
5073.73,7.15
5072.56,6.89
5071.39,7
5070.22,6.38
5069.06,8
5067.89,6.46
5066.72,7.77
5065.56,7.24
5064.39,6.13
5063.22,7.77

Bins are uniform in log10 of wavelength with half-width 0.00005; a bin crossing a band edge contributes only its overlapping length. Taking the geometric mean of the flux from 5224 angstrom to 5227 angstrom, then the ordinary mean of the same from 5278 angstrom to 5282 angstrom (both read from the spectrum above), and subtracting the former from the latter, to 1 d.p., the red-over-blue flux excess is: 0.2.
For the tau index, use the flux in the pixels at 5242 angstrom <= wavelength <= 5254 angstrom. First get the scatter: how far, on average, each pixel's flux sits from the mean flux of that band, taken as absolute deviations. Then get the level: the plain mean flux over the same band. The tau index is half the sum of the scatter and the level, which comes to 4.2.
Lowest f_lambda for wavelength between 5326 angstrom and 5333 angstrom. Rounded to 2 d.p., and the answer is 7.69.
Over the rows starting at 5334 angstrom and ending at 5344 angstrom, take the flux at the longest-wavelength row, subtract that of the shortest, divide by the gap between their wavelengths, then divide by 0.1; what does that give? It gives -1.4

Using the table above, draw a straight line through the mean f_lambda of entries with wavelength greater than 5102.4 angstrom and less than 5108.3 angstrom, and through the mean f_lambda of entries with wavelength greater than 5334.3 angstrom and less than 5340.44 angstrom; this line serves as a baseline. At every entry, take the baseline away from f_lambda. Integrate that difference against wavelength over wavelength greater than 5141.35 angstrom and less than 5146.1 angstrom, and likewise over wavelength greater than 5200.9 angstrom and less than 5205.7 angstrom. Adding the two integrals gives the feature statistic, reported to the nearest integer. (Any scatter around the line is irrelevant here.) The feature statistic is -1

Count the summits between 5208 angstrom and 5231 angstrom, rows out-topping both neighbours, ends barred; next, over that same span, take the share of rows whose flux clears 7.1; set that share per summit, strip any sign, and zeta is 0.25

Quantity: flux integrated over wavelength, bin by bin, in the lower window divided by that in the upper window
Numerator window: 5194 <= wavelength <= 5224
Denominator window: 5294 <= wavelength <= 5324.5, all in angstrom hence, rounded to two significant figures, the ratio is 0.79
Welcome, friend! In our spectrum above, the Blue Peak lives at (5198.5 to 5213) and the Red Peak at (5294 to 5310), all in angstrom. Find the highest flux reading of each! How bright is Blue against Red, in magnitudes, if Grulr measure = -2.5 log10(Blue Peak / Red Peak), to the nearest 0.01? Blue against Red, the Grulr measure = 0.34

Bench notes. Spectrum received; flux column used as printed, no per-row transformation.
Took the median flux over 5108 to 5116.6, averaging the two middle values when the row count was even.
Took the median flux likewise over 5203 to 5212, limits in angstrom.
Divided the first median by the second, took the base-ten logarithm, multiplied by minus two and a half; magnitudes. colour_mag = -0.07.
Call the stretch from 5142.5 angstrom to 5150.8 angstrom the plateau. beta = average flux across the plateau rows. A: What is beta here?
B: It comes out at 7.60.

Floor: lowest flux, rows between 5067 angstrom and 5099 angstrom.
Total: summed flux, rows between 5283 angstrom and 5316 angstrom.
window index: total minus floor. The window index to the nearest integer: 235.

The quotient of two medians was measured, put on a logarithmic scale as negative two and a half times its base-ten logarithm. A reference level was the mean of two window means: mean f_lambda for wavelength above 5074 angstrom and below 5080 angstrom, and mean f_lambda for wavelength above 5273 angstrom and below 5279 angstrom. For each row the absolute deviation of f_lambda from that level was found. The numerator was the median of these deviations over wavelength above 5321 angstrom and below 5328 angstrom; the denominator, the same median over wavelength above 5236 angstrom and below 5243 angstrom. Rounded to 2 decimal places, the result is -0.31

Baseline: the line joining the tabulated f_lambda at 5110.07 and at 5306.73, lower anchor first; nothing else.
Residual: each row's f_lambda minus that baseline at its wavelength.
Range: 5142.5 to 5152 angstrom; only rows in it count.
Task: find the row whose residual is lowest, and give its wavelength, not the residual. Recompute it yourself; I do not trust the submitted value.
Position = 5144.31 angstrom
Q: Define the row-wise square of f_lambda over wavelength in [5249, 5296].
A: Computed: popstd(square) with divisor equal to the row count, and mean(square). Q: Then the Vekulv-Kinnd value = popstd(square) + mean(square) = 74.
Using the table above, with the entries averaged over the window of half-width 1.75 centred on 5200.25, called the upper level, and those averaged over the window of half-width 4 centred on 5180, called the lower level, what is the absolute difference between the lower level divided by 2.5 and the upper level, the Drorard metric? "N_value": 4.6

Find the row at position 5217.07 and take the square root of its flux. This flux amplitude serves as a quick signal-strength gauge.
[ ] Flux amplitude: 2.69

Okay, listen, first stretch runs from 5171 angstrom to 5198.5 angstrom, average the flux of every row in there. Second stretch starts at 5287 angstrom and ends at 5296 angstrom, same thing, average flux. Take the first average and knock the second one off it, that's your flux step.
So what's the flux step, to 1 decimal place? -2.1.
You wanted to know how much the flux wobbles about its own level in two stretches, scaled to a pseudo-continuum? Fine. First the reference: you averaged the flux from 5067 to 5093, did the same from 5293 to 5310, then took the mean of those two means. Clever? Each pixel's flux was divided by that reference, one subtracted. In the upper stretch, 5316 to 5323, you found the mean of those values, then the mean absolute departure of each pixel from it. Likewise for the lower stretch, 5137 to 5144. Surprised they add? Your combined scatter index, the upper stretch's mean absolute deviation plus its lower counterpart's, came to 0.138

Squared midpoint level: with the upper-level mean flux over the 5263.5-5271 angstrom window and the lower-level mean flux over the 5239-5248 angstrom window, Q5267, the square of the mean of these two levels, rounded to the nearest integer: 56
